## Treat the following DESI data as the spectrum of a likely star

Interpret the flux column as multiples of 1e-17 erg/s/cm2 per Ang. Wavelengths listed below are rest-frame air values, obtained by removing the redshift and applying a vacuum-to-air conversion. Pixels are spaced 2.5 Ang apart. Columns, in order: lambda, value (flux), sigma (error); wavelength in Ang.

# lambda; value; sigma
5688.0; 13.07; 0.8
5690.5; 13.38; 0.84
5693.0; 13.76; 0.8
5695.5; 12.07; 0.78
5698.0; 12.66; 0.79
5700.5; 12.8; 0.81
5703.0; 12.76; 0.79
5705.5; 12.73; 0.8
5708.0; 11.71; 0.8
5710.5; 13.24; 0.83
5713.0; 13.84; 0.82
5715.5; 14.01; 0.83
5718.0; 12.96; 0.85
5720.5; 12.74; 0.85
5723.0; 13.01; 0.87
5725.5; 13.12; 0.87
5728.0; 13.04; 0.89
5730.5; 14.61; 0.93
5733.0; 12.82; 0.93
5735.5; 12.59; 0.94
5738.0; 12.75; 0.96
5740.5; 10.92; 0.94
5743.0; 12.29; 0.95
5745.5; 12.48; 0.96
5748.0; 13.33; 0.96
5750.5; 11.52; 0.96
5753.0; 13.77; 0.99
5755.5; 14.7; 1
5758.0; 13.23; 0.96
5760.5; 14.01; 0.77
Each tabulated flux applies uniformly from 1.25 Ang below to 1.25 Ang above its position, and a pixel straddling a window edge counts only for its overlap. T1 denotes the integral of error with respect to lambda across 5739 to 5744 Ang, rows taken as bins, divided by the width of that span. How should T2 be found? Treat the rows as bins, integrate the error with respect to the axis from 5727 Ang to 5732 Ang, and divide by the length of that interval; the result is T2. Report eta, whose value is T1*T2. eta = 0.86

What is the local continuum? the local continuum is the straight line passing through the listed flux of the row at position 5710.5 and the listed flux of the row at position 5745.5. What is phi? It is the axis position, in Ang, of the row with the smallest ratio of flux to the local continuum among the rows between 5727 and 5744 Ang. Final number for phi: 5740.5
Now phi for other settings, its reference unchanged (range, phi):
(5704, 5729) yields 5708.0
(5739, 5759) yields 5740.5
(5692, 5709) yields 5708.0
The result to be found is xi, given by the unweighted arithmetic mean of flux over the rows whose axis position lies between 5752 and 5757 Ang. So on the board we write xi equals 14.2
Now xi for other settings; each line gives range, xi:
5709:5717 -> 13.7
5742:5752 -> 12.4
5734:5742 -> 12.1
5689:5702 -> 12.9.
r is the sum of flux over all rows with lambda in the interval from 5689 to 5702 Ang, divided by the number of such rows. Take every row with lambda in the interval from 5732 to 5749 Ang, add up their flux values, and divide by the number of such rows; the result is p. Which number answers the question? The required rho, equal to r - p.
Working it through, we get 0.5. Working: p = 12.5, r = 12.9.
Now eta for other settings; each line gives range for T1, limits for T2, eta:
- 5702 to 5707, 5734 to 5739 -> 0.75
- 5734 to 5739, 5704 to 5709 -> 0.76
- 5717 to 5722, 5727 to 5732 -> 0.78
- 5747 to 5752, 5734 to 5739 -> 0.91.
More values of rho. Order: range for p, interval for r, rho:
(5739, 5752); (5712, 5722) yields 1.3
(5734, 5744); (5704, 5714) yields 0.7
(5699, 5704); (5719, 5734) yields 0.4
